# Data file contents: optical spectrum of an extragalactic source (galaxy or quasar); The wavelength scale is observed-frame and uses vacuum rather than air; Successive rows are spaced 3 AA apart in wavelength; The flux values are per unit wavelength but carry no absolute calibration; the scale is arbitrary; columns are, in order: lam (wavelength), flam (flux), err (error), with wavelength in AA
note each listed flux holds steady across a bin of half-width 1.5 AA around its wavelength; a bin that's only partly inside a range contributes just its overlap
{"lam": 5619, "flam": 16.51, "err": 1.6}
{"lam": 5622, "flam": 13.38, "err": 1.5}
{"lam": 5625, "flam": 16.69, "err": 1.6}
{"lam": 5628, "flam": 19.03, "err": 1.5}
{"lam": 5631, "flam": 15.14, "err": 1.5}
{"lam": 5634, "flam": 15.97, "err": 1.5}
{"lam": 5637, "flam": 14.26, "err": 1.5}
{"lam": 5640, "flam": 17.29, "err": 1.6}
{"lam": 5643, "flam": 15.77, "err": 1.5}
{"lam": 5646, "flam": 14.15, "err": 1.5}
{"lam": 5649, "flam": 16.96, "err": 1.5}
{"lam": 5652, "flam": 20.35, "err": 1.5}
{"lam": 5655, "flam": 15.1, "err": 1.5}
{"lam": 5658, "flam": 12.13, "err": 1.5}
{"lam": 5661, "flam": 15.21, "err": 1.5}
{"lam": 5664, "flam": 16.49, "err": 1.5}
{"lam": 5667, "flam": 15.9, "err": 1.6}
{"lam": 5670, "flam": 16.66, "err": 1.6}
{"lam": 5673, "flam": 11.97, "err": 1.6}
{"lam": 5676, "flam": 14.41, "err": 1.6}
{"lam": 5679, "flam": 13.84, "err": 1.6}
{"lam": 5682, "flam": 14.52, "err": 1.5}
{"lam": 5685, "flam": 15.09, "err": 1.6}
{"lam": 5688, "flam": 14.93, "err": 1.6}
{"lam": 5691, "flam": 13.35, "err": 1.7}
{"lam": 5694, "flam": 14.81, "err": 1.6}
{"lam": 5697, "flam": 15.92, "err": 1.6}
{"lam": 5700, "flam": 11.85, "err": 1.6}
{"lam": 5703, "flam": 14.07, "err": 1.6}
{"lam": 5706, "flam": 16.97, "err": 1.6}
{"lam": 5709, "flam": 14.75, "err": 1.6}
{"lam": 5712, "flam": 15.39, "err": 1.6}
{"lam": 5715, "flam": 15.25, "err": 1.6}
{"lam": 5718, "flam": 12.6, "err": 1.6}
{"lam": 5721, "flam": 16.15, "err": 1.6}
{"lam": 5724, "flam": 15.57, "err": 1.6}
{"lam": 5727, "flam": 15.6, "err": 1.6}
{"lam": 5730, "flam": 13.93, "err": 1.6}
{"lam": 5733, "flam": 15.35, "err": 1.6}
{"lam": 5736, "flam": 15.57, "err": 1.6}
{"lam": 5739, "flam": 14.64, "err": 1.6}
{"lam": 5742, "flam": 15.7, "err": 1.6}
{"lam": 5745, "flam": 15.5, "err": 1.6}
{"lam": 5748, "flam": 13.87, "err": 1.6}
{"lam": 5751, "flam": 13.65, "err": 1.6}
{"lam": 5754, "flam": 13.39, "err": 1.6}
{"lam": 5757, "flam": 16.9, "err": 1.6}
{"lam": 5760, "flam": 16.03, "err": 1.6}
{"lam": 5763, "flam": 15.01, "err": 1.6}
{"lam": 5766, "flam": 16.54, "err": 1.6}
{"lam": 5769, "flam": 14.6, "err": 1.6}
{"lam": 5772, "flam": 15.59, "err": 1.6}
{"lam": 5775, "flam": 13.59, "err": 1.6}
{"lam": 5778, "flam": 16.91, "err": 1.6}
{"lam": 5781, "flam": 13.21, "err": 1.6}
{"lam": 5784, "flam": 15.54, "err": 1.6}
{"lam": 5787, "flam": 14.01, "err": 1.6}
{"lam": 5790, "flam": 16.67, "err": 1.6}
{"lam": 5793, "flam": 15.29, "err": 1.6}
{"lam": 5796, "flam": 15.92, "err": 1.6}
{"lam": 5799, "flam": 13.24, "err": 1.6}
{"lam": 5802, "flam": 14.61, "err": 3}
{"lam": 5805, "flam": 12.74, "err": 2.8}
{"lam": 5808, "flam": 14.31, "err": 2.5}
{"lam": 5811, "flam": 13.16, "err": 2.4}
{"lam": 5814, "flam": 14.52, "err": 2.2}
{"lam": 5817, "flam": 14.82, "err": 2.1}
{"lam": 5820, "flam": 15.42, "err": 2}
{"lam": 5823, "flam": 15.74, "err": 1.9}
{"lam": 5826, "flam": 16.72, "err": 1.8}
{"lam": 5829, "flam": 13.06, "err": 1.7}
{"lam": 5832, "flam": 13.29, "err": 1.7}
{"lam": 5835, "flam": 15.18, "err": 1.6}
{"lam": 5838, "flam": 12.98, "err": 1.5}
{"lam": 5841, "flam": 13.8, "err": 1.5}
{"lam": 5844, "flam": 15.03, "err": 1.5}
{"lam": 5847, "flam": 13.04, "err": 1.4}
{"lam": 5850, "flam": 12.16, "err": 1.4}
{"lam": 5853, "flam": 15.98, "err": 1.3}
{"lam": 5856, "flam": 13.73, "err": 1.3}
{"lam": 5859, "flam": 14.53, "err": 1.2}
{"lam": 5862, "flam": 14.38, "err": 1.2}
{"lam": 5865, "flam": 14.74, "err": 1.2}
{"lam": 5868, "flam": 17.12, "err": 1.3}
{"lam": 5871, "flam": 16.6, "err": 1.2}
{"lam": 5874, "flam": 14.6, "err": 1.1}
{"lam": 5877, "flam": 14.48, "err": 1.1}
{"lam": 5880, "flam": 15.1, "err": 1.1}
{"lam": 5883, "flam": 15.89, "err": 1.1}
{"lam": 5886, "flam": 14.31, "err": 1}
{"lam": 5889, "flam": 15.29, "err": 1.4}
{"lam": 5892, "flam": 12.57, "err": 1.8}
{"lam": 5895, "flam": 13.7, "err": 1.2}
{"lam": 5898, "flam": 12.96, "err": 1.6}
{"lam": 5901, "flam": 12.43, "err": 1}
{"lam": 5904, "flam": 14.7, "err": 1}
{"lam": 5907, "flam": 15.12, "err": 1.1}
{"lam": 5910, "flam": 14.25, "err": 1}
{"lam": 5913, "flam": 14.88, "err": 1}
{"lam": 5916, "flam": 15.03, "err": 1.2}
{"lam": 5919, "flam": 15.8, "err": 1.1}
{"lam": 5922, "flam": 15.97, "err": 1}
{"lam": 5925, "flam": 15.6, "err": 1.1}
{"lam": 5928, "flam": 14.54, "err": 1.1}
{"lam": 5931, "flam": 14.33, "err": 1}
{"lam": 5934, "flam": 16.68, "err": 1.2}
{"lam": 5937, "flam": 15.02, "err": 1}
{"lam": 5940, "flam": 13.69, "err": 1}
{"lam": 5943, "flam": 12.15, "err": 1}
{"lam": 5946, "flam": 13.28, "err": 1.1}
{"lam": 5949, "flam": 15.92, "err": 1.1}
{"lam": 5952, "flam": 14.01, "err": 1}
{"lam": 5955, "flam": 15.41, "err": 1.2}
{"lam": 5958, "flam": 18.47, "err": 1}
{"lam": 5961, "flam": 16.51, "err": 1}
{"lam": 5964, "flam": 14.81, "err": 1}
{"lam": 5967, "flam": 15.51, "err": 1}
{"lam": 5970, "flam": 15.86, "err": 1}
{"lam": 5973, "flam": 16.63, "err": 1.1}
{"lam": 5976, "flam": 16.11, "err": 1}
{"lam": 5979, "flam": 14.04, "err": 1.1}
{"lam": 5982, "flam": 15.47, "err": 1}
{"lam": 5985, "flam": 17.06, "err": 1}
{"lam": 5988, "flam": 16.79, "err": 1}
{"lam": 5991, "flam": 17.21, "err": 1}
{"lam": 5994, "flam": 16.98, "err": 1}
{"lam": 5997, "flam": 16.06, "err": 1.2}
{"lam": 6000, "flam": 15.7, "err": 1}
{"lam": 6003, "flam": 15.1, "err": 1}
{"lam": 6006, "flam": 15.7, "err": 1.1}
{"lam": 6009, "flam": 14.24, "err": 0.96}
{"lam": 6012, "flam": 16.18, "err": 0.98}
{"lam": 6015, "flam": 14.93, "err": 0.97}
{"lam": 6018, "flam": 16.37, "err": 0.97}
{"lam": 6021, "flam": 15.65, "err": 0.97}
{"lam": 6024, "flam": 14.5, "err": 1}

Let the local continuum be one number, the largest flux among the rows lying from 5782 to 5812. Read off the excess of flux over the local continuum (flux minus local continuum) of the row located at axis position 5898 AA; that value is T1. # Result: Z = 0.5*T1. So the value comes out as -1.9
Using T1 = -4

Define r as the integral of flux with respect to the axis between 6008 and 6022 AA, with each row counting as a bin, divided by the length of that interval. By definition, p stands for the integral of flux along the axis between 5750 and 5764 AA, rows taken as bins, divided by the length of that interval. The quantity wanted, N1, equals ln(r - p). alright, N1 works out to -0.8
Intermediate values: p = 15.0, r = 15.5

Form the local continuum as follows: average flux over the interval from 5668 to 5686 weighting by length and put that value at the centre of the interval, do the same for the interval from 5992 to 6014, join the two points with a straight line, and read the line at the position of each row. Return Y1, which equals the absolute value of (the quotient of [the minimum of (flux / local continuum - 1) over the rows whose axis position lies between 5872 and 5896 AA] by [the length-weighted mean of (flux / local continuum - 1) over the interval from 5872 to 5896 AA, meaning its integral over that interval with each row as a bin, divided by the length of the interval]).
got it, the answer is 3.9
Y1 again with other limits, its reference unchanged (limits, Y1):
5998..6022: 5.8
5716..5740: 6.7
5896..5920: 2.9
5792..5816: 3.0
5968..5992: 3.3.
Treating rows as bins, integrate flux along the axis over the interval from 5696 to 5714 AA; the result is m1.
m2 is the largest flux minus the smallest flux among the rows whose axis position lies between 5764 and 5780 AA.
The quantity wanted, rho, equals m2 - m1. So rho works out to -263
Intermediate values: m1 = 267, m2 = 3.3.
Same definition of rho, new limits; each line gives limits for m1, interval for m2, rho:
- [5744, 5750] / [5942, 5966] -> -81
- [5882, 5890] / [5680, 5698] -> -118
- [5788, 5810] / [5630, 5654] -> -316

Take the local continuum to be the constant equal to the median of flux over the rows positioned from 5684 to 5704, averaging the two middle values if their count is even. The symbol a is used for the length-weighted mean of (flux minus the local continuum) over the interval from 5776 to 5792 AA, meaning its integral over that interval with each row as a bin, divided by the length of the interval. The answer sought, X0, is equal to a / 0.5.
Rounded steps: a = 0.4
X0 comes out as 0.8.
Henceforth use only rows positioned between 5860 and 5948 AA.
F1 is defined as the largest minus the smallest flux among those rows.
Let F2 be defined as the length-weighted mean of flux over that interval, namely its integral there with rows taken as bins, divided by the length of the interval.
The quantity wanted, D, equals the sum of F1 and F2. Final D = 19.6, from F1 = 4.97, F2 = 14.7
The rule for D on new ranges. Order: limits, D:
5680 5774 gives 20.0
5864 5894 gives 19.6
